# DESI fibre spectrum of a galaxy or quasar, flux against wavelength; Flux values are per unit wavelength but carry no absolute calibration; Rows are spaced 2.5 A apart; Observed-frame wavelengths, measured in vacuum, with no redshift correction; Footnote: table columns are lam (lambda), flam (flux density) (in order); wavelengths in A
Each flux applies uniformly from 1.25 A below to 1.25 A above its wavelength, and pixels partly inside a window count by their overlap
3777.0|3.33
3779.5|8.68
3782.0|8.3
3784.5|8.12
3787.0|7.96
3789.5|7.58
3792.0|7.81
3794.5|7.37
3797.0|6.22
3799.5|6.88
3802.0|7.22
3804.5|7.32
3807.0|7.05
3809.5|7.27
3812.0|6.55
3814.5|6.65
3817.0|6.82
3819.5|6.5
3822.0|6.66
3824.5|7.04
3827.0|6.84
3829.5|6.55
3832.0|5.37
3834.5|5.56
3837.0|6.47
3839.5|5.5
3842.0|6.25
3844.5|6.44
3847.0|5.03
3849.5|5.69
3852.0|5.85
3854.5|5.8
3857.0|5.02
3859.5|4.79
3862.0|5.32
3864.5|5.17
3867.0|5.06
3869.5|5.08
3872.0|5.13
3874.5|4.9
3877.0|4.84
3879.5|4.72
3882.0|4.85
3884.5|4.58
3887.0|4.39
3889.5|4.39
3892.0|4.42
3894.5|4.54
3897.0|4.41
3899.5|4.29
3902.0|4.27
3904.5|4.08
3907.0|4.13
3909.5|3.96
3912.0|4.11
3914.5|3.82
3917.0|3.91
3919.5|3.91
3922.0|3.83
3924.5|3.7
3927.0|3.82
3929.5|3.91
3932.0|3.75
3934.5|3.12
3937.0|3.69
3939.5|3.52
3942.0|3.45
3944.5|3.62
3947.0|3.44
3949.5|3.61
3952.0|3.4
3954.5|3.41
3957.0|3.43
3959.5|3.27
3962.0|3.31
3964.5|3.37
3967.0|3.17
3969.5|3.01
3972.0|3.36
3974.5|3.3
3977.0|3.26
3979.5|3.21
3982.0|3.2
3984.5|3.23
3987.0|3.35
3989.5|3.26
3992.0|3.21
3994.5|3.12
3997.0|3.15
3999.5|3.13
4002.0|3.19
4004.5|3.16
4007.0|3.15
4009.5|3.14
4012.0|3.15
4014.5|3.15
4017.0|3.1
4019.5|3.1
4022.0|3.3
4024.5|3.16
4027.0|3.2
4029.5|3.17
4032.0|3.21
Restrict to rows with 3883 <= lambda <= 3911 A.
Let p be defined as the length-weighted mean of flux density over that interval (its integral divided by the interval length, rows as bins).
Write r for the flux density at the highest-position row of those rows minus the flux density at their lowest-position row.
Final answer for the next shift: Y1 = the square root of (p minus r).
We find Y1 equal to 2.22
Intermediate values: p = 4.3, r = -0.6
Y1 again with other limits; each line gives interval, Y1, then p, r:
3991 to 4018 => 1.81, 3.1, -0.1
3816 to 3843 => 2.62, 6.3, -0.6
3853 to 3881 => 2.48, 5.1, -1.1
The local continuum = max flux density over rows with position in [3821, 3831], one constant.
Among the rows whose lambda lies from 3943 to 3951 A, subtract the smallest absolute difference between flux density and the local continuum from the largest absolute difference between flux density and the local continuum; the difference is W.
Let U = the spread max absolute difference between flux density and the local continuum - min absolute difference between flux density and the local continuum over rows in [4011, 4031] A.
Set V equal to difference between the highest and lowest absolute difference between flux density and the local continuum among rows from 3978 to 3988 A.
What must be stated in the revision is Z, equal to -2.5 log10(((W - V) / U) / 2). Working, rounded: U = 0.2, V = 0.15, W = 0.2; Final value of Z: 2.8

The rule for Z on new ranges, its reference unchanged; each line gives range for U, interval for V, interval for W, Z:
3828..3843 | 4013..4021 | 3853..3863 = 1.0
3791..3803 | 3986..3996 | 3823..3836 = -0.1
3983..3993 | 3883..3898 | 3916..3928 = 2.9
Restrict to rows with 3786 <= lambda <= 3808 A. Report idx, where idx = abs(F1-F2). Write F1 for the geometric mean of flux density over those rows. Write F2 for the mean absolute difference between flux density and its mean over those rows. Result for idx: 6.87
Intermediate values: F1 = 7.25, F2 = 0.38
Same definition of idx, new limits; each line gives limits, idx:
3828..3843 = 5.46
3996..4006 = 3.14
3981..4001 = 3.15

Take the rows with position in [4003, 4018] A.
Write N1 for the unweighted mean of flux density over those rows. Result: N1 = 3.1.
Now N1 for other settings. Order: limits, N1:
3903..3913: 4.1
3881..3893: 4.5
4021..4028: 3.2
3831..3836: 5.5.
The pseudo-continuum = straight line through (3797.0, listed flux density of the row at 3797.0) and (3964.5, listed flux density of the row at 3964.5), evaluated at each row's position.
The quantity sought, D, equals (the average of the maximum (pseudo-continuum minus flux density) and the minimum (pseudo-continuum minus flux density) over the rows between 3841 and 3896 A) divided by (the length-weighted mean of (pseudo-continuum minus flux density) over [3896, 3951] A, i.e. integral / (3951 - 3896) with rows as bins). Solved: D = -1.4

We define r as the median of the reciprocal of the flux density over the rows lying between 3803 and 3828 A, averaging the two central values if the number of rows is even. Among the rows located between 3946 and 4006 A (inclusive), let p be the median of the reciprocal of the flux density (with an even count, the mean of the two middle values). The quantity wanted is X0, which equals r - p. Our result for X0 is -0.16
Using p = 0.31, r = 0.15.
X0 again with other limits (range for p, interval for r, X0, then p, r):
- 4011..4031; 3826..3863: -0.14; 0.32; 0.18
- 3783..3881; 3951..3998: 0.15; 0.16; 0.31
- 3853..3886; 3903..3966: 0.07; 0.20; 0.27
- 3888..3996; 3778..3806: -0.15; 0.28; 0.13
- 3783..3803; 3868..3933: 0.10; 0.13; 0.23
